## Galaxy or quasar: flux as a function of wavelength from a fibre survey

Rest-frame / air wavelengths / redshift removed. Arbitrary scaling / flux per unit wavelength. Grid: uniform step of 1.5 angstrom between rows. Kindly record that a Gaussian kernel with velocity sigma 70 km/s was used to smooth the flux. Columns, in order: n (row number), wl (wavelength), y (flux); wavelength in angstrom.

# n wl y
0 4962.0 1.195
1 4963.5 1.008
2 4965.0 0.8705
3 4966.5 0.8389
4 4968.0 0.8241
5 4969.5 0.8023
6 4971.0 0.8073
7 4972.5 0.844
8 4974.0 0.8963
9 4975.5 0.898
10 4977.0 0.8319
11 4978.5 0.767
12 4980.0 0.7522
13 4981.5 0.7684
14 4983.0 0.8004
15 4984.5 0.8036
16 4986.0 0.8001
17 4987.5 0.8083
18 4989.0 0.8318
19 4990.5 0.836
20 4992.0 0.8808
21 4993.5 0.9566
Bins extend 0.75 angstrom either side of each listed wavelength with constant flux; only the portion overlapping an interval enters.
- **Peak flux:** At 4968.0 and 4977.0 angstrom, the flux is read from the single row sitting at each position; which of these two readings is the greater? 0.83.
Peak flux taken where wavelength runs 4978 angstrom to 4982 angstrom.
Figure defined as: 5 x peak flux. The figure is 3.8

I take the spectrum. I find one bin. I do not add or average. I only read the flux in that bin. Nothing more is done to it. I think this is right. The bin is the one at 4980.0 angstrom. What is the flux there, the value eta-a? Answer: 0.7522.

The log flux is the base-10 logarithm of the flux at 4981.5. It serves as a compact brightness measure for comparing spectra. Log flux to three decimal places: -0.114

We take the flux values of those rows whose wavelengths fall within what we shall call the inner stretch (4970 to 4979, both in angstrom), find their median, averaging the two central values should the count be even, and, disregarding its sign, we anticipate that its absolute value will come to 0.838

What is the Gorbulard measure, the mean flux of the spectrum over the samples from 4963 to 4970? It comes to 0.87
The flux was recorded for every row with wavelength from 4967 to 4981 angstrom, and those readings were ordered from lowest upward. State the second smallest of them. 0.767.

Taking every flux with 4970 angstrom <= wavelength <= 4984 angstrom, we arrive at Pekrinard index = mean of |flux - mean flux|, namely 0.044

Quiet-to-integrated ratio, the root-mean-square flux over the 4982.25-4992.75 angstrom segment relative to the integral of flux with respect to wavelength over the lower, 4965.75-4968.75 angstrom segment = 0.33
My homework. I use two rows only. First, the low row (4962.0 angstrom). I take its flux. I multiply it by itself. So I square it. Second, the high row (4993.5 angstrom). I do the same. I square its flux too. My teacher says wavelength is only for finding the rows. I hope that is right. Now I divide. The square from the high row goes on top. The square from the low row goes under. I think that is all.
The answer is 0.6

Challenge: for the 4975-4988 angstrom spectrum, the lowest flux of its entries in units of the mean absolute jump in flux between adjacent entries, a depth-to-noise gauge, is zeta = 29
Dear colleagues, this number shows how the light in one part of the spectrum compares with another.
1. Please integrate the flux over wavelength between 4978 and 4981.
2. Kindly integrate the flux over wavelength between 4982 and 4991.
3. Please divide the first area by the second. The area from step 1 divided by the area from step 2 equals 0.3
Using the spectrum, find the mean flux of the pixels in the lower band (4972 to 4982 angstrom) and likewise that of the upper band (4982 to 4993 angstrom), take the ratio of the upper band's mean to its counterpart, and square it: 1.00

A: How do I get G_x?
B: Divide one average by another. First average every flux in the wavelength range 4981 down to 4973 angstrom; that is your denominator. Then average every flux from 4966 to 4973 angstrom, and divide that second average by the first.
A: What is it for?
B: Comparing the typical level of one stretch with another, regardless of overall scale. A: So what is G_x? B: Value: 0.99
